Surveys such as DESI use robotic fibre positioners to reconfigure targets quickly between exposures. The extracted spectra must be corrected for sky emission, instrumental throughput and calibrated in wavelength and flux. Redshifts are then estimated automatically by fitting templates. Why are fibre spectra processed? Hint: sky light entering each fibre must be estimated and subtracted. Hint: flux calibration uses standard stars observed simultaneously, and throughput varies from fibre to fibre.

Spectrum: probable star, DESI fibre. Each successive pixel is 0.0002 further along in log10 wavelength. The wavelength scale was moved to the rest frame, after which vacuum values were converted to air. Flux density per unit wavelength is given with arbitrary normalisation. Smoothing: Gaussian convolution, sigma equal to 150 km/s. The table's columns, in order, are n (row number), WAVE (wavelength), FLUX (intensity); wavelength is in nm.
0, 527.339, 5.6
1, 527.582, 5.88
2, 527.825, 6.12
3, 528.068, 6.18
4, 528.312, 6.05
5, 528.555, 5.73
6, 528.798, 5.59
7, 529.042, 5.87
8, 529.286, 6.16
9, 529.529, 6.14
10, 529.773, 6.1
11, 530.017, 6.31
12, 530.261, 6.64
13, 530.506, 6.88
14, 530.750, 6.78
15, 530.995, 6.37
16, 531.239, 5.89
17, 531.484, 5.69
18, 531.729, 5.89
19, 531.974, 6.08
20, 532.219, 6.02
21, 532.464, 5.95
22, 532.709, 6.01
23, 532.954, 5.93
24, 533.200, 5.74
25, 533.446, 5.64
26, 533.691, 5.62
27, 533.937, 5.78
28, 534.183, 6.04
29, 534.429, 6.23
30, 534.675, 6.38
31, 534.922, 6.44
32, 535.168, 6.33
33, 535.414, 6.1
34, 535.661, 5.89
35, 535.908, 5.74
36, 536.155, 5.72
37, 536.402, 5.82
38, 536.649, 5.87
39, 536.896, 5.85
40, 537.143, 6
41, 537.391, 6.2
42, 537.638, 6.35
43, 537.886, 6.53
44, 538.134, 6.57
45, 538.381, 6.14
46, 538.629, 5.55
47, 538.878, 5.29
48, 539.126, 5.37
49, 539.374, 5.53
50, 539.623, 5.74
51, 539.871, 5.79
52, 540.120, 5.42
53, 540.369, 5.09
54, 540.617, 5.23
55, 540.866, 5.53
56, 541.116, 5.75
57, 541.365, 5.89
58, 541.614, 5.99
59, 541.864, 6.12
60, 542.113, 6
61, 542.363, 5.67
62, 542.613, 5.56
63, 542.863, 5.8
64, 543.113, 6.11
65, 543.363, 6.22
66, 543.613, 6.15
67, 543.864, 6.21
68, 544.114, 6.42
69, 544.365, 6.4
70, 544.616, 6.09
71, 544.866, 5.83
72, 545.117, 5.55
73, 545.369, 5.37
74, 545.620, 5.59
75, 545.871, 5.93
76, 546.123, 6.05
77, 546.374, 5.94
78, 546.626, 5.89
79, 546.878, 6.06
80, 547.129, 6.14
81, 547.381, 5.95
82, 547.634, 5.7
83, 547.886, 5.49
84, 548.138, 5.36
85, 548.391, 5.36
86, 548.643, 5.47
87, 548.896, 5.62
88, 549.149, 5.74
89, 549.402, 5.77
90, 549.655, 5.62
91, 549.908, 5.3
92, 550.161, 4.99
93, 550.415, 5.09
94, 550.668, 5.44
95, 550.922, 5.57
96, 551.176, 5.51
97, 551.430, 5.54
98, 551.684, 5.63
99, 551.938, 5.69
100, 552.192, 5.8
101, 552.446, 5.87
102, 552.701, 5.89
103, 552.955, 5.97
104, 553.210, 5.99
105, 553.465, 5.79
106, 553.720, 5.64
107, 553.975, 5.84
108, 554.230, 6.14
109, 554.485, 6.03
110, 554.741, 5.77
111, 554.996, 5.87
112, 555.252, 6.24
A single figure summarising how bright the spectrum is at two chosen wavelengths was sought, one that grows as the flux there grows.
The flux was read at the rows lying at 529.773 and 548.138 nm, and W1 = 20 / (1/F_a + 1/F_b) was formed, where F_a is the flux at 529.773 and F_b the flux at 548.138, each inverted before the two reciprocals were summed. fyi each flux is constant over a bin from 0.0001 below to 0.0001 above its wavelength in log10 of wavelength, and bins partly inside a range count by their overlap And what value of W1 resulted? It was 57.1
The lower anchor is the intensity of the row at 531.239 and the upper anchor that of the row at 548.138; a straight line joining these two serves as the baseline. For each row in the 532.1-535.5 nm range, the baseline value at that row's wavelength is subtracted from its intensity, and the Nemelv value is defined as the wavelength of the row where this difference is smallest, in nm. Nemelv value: 533.691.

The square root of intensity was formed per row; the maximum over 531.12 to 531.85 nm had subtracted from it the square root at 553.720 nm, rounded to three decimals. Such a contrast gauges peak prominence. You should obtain 0.052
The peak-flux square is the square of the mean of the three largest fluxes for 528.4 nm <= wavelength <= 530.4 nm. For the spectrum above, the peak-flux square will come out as 41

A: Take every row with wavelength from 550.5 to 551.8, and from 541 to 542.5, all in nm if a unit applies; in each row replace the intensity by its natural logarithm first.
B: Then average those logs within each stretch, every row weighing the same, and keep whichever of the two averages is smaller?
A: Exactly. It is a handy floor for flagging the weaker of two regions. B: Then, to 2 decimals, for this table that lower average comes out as 1.71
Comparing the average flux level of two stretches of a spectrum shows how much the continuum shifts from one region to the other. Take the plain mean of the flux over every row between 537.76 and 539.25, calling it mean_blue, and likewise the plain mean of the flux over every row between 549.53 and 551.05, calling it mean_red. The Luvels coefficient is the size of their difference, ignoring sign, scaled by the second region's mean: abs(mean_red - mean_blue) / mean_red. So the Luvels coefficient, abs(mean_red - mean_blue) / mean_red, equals 0.107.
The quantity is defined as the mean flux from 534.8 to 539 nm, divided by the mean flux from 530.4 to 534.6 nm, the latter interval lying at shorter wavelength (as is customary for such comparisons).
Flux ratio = 1.00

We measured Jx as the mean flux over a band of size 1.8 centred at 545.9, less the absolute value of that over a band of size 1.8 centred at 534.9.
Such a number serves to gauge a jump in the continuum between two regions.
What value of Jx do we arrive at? -0.4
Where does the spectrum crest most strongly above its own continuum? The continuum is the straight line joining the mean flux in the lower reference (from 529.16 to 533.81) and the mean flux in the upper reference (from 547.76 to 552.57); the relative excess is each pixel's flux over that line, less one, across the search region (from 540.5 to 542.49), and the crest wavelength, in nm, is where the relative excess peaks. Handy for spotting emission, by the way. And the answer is 541.864 nm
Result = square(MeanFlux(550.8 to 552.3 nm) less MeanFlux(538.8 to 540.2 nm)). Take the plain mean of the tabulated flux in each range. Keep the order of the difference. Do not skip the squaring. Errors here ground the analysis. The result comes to 0.01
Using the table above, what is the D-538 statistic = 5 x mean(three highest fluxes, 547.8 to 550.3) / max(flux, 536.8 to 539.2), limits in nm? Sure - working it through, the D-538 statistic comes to 4.3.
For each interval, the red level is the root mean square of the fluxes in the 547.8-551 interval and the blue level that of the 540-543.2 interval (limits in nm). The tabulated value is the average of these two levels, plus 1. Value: 6.58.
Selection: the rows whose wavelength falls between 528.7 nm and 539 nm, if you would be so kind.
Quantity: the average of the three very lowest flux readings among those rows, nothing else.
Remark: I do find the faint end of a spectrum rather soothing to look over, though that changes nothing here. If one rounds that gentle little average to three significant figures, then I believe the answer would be 5.48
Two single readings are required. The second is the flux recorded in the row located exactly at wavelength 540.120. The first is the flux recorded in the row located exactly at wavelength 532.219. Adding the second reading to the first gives 11.4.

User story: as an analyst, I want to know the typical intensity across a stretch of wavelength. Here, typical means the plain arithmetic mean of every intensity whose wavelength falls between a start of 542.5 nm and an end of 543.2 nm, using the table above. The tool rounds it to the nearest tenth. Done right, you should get 5.8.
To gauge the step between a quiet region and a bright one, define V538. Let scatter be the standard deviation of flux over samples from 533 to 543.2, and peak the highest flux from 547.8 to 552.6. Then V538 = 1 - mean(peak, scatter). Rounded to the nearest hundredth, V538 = -2.11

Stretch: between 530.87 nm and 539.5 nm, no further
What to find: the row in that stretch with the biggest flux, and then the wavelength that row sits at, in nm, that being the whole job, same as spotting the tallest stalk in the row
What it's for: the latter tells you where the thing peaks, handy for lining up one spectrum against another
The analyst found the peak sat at 538.134 nm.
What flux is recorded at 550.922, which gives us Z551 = 5.57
